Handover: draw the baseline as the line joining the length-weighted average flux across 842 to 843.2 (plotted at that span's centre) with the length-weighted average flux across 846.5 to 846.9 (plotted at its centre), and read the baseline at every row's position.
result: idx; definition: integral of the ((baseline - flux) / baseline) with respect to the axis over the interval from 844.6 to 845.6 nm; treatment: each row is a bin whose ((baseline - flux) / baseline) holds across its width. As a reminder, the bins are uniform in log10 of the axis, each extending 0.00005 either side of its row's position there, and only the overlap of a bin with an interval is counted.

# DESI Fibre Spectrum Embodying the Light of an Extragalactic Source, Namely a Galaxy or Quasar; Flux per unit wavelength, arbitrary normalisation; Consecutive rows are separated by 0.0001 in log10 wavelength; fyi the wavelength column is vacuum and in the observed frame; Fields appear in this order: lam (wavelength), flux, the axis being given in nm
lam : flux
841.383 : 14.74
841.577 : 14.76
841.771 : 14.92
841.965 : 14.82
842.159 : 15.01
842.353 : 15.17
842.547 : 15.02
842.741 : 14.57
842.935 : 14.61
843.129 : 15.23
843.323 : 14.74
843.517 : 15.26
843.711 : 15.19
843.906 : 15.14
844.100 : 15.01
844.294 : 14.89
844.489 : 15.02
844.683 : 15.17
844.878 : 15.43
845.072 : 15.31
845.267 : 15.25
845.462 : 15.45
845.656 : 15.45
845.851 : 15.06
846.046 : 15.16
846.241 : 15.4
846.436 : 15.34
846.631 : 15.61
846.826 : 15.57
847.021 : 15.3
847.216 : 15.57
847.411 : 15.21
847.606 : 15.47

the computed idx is -0.0009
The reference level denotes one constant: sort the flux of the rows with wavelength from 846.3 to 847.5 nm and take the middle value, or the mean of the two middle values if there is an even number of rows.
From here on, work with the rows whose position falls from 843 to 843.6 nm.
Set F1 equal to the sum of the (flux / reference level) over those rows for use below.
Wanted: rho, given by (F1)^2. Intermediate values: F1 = 2.93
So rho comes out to 8.6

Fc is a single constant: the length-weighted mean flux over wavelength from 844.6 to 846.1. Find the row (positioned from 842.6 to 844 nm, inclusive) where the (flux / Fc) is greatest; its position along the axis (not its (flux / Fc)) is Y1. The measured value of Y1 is 843.517 nm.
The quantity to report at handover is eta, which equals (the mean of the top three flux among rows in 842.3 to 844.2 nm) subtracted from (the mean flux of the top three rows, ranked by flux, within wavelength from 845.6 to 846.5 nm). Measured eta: 0.17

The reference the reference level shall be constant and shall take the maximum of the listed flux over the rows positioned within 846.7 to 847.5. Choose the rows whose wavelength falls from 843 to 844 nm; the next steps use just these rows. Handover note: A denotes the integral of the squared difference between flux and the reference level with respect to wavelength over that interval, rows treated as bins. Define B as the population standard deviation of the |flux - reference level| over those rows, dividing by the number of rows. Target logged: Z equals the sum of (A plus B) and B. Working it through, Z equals 0.65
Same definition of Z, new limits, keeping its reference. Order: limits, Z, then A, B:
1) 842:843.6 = 1.25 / 0.73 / 0.259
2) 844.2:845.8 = 0.62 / 0.23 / 0.195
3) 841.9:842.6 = 0.48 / 0.23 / 0.124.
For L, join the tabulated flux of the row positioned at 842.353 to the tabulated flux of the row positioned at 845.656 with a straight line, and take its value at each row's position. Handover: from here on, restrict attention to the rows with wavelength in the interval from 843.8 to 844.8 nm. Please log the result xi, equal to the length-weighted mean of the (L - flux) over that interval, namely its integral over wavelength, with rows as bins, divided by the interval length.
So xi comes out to 0.28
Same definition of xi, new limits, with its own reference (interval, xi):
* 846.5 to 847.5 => 0.11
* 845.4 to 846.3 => 0.17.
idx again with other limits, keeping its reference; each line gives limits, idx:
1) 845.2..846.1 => 0.0071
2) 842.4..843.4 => 0.0078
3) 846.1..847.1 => 0.0074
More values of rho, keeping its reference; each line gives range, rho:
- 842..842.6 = 8.6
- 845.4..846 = 8.8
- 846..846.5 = 8.8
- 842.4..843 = 8.2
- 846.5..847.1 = 9.0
